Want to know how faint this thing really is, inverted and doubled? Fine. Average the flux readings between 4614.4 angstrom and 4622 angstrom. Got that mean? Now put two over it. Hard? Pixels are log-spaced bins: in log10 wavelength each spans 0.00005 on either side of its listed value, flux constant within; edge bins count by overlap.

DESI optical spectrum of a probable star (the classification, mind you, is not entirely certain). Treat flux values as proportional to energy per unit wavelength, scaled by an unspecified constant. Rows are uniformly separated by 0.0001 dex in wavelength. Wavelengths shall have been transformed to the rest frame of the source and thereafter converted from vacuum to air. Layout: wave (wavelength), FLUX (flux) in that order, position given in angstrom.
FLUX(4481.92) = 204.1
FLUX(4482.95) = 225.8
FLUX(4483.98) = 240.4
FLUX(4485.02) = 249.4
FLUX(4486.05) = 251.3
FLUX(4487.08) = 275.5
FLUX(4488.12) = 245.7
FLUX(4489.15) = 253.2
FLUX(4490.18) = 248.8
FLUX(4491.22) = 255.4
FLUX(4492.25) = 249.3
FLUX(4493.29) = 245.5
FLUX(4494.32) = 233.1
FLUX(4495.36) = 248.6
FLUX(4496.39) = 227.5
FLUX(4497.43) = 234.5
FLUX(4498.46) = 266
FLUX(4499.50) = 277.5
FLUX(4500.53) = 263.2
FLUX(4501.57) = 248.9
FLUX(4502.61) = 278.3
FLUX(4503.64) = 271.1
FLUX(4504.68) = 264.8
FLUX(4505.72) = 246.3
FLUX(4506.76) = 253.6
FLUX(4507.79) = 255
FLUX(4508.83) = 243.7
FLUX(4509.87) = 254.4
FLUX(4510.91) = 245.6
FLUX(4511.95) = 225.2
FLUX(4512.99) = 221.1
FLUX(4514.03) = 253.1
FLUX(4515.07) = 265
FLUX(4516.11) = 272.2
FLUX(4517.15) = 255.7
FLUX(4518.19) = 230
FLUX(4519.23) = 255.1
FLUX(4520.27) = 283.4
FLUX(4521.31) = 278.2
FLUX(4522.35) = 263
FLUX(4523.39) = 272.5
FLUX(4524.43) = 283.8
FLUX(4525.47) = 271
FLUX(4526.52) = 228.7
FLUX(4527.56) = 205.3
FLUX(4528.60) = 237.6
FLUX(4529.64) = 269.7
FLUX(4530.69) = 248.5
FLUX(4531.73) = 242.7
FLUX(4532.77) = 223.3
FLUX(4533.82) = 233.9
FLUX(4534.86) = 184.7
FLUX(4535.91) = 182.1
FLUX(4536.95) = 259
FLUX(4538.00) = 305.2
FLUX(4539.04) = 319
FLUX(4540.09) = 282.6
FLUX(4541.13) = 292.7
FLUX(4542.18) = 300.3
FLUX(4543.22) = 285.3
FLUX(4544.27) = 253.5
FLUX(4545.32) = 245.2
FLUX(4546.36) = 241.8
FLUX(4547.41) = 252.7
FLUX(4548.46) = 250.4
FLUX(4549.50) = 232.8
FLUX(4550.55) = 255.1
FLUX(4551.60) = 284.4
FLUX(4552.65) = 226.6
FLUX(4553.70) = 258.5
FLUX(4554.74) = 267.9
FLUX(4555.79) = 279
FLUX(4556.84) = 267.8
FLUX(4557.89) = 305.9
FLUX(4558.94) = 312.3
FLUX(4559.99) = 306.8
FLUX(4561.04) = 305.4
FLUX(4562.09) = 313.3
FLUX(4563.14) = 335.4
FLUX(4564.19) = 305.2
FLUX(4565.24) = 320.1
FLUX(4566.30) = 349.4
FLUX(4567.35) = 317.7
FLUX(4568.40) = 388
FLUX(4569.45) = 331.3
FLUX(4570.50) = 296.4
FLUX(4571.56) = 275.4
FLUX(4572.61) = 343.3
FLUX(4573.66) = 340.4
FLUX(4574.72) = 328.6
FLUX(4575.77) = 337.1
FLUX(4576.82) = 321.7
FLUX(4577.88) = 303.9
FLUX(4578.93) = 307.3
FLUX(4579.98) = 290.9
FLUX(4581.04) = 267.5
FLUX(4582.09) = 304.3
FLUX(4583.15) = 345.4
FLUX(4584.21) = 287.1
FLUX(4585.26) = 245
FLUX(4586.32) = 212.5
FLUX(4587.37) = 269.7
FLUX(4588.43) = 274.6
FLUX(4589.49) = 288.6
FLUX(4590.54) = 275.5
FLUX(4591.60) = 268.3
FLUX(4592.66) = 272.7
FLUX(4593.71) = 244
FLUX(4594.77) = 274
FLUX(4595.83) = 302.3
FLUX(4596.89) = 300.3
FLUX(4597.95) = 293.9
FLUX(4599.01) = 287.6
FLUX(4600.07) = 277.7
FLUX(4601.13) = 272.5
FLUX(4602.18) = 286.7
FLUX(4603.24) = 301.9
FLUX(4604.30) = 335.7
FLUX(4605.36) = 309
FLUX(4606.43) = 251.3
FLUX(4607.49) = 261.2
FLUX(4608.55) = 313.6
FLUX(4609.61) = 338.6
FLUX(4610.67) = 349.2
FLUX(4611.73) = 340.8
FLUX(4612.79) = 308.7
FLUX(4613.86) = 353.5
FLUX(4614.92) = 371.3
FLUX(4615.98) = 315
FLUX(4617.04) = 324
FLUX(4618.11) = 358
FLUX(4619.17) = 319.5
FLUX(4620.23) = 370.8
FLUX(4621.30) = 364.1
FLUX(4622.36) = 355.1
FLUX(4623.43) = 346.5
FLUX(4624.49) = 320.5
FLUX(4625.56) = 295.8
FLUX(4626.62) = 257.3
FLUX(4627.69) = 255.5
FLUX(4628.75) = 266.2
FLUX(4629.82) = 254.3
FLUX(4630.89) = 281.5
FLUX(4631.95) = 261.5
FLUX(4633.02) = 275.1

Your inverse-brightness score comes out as 0.0058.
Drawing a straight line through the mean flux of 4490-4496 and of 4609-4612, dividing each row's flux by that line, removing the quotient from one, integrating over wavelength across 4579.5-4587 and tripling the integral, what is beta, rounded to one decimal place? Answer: 2.9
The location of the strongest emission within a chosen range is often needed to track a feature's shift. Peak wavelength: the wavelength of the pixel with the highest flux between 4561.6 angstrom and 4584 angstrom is 4568.40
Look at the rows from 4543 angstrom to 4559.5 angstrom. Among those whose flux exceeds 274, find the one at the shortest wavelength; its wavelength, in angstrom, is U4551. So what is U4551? 4543.22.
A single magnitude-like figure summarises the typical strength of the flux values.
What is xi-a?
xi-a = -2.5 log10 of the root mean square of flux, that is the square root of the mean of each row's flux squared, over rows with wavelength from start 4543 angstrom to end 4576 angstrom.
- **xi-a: -6.18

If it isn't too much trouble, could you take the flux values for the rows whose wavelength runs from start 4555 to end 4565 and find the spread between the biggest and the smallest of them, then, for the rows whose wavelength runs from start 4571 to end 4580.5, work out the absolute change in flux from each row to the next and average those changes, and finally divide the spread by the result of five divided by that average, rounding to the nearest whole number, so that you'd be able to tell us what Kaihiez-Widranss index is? 244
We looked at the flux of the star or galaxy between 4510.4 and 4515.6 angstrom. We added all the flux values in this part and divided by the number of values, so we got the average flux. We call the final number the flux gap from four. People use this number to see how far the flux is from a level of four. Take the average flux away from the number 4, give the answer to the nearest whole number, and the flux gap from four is -238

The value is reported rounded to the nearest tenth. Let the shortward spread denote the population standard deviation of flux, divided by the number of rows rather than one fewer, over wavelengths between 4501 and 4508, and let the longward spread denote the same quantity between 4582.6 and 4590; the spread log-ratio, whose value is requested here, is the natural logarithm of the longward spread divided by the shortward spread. 1.2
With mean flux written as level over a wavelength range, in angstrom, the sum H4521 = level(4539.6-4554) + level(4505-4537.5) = 508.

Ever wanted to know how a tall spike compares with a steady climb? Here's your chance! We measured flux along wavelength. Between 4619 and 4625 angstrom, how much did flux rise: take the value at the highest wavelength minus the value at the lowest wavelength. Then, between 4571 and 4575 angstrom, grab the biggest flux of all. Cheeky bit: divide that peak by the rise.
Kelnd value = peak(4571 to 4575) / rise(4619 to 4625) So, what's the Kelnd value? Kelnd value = 343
